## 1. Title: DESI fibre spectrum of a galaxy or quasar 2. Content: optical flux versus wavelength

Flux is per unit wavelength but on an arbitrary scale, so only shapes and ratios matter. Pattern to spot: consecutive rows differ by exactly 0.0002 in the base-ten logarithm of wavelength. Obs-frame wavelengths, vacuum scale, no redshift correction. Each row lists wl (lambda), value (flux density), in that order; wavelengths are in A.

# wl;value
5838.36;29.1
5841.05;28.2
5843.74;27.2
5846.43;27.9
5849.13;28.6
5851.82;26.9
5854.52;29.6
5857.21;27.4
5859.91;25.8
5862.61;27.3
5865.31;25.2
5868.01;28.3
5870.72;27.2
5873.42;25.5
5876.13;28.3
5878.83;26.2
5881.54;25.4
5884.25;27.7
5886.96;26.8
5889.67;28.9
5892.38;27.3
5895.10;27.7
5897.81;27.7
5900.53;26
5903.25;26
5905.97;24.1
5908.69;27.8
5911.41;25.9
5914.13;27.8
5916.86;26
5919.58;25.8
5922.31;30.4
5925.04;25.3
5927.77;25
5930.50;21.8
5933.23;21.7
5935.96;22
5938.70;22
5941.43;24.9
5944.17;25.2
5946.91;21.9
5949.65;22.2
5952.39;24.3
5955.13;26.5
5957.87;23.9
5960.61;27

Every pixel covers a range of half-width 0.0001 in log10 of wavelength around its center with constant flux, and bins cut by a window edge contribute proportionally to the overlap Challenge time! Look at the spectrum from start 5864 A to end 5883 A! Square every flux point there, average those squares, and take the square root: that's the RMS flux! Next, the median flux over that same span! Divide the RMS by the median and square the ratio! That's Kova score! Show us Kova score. 1.03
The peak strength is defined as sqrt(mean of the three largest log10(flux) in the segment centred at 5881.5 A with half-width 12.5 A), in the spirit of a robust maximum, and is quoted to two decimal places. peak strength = 1.20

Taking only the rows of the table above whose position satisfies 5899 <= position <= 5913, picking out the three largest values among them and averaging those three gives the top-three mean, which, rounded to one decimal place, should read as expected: 26.6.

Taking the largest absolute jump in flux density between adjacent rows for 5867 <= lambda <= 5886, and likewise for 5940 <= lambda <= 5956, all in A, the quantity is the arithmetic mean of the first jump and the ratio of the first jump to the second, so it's 1.8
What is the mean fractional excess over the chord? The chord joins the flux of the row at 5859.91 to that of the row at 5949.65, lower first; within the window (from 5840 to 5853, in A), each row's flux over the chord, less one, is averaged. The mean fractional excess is 0.054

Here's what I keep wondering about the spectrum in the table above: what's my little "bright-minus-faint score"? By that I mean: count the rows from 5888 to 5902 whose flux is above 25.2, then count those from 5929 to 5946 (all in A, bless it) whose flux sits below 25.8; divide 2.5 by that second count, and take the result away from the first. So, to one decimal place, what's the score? 4.6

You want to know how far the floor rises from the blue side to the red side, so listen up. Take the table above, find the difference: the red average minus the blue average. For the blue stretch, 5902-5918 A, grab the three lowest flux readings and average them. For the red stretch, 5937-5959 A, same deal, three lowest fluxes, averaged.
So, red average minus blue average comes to -3.3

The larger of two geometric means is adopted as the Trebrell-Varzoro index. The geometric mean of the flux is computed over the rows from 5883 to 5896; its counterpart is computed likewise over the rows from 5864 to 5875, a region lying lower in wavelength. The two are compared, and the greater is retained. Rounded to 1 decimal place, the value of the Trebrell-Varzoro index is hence 27.7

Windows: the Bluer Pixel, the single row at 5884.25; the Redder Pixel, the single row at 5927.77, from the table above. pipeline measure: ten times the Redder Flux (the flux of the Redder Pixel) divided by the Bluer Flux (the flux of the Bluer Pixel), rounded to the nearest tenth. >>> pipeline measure 9.0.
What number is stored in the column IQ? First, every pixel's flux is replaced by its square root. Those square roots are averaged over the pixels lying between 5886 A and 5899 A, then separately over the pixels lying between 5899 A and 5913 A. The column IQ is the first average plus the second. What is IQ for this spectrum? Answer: 10.4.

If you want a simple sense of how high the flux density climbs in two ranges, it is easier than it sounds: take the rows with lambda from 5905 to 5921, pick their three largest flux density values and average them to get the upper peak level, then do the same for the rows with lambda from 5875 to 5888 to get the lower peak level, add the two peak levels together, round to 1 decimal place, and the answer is 54.8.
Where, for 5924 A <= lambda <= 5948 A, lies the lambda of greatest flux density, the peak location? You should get 5925.04 A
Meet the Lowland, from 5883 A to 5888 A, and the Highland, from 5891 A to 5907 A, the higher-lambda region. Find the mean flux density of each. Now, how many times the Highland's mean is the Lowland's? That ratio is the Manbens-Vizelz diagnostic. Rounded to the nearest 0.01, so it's 1.03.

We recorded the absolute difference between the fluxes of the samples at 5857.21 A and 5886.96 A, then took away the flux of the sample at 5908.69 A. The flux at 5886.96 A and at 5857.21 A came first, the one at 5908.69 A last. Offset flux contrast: -27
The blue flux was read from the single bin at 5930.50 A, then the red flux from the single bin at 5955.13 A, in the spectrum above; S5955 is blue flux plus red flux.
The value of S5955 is 48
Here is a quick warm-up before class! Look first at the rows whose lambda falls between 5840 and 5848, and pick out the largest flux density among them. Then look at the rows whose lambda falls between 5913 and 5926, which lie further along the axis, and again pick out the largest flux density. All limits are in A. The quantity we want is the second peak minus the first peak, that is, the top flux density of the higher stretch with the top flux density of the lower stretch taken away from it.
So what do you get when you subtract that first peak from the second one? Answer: 2.2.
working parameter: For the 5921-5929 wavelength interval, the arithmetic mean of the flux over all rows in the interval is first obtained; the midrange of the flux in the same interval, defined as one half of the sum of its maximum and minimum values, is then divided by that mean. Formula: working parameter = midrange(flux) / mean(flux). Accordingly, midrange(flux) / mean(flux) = 1.03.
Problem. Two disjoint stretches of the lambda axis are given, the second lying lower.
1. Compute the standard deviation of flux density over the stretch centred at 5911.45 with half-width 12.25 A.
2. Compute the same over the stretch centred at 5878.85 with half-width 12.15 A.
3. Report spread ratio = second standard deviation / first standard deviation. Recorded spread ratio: 0.71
